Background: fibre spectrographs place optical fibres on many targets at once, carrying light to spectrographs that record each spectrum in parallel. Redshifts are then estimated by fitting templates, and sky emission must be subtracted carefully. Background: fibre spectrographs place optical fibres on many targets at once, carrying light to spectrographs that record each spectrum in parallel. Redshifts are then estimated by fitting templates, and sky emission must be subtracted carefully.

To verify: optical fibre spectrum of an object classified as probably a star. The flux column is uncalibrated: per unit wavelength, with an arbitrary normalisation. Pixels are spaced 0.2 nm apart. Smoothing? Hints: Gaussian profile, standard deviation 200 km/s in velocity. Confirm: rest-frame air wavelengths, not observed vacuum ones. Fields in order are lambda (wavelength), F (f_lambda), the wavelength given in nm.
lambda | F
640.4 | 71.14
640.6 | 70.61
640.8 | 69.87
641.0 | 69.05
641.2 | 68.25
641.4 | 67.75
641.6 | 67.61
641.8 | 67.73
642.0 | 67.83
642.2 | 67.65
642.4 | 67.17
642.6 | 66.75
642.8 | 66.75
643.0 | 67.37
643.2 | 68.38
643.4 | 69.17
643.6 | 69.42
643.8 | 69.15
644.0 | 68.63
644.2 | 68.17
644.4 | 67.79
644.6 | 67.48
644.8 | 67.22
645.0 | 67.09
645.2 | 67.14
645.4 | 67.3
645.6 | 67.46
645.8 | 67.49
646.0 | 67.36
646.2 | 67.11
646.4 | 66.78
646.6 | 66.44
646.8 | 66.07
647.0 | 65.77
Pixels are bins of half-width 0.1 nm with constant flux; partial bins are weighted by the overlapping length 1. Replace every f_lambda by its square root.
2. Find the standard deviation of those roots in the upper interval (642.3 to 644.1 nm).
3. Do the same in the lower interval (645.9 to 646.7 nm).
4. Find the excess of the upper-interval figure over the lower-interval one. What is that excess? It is 0.041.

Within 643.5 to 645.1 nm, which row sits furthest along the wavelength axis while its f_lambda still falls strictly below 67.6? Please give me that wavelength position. 645.0 nm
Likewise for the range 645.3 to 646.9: 646.8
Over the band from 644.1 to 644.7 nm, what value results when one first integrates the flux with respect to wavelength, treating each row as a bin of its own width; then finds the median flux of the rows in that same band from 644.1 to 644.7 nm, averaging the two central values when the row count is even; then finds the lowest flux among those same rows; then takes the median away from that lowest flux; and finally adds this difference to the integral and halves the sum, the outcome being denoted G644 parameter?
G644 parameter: 20.2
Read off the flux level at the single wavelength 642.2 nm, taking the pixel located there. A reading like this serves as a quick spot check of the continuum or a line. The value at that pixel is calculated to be 67.65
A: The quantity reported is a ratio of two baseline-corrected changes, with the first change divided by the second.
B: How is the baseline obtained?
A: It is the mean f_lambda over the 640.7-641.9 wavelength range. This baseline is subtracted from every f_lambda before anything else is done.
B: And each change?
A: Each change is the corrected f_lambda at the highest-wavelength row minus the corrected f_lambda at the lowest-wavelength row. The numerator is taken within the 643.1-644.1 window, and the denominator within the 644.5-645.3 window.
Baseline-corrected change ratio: -1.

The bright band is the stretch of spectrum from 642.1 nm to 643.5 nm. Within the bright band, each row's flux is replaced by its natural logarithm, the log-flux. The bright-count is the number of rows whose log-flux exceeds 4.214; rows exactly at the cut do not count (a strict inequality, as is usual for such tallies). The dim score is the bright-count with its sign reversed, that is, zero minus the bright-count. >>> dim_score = -3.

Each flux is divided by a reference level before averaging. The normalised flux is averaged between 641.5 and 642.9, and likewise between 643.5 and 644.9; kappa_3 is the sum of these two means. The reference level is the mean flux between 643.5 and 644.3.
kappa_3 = 1.97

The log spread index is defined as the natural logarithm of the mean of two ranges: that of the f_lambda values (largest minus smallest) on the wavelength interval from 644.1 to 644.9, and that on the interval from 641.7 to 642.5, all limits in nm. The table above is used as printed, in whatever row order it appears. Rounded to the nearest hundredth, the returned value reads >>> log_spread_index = -0.22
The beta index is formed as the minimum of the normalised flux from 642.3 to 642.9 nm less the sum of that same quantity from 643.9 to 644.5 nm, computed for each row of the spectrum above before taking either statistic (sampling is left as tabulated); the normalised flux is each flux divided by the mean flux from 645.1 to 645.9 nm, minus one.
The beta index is -0.047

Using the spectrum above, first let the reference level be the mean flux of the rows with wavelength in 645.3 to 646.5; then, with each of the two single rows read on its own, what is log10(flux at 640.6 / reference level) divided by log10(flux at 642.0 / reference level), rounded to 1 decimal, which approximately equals 5.7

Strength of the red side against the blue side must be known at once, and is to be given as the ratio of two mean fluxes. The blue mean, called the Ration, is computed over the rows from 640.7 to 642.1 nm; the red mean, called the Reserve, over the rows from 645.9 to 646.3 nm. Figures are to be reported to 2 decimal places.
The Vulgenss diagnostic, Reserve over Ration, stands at 0.98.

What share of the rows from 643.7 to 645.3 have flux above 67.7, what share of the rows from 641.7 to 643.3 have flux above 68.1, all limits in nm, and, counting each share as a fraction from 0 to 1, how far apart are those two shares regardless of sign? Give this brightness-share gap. 0.4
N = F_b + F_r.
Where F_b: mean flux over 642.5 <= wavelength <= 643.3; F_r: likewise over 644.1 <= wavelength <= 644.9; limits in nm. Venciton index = 135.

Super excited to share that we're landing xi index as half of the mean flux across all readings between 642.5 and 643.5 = 33.8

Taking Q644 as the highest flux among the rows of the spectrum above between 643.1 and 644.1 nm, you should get 69.42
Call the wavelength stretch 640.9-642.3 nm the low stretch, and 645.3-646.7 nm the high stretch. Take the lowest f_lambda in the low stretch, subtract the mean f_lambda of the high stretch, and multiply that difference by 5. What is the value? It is 2.4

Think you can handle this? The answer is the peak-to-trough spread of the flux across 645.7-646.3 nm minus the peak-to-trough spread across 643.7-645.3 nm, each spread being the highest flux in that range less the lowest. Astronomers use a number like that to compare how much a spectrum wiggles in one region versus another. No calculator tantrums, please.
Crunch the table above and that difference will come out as -1.7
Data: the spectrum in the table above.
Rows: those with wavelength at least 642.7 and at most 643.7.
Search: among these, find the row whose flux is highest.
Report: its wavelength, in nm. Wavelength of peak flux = 643.6 nm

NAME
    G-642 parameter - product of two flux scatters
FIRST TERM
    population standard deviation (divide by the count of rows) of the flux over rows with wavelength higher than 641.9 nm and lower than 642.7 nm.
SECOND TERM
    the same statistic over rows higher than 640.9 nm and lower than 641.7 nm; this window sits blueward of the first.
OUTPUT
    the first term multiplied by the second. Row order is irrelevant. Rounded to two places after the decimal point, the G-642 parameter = 0.24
